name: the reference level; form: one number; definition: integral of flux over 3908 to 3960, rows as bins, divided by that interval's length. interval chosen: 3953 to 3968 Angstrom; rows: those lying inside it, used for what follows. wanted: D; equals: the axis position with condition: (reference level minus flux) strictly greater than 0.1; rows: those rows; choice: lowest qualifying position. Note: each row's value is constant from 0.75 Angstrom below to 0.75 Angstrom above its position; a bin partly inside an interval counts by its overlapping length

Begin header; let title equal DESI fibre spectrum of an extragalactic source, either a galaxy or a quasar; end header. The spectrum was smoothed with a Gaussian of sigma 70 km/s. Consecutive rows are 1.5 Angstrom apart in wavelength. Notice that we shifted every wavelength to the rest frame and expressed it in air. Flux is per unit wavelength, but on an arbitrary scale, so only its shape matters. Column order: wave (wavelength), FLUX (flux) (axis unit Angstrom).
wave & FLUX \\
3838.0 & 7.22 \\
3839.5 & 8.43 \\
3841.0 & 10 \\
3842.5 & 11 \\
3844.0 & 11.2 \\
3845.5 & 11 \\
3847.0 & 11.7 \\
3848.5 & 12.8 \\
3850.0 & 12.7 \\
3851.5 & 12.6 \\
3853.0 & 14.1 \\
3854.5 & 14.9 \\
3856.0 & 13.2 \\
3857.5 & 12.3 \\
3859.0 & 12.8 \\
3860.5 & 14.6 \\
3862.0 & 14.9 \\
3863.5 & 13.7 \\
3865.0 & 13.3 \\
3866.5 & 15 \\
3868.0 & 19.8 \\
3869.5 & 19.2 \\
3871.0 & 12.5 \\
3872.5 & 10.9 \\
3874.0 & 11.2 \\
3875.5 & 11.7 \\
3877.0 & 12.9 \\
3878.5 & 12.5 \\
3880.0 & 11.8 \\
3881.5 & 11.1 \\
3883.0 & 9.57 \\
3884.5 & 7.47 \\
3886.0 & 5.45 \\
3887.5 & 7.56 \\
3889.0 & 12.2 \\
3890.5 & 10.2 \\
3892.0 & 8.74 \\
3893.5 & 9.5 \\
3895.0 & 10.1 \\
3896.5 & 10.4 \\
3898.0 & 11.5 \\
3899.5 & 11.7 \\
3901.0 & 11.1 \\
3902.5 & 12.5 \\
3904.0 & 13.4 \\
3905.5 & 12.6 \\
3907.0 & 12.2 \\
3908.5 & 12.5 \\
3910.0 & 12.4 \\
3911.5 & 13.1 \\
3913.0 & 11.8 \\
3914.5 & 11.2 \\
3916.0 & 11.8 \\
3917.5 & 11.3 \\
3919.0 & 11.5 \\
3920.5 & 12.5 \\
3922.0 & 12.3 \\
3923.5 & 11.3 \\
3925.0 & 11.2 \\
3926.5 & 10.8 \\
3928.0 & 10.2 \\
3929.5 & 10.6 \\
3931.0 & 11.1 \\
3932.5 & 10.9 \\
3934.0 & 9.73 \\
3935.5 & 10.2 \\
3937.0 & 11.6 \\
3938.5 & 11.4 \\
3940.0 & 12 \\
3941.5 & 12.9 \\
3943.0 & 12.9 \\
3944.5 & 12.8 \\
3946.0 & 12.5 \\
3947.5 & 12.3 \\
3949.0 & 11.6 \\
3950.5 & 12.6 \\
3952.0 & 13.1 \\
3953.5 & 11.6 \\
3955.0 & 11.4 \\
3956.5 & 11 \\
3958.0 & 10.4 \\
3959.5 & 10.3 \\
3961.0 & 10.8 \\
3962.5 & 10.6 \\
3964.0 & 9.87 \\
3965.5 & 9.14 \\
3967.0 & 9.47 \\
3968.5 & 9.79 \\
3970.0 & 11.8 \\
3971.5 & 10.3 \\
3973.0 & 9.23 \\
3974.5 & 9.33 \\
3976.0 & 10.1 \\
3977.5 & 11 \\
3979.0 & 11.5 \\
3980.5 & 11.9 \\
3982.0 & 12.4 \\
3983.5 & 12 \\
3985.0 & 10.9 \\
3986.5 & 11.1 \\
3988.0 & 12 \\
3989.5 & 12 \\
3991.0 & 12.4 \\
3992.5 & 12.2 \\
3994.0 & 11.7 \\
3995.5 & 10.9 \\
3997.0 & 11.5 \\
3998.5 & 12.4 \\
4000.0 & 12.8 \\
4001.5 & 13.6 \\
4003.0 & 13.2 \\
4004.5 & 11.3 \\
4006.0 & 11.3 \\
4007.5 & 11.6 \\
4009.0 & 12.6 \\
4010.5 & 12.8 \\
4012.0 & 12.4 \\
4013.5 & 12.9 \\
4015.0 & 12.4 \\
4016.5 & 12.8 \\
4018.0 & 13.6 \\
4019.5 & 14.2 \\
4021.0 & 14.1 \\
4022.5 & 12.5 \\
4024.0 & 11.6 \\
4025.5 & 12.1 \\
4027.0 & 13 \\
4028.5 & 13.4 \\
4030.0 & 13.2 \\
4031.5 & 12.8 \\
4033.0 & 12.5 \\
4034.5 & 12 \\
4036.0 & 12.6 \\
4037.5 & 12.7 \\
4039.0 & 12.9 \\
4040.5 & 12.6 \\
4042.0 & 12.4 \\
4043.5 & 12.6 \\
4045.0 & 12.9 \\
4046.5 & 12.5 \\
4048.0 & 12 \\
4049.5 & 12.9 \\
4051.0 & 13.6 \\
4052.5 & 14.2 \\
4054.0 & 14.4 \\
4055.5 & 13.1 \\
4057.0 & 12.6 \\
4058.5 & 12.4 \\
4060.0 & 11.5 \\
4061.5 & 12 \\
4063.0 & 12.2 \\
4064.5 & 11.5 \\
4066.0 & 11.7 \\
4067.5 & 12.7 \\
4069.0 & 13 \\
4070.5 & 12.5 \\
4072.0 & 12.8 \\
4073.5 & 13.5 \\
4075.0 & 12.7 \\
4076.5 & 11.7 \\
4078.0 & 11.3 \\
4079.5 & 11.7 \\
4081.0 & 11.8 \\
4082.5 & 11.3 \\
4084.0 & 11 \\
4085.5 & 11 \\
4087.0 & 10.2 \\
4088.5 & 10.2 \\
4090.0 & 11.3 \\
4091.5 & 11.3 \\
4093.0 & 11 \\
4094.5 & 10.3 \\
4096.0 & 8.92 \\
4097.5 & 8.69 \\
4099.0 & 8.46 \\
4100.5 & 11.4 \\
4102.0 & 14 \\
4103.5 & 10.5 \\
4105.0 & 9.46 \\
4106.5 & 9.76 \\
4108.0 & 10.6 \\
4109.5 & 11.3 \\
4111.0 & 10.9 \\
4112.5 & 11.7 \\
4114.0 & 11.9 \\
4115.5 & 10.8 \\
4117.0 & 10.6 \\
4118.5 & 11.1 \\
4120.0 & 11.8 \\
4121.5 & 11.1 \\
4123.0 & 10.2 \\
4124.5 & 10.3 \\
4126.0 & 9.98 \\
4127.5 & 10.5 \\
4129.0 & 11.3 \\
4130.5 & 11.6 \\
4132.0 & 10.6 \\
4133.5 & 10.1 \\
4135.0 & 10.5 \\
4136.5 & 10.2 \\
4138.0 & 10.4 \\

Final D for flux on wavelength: 3955.0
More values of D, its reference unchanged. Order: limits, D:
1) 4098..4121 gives 4099.0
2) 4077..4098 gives 4078.0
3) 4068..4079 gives 4078.0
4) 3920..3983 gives 3923.5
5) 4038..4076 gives 4060.0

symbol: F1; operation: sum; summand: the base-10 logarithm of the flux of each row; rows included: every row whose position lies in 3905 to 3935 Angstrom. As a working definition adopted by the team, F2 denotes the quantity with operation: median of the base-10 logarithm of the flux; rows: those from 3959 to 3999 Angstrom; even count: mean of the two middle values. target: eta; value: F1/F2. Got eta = 20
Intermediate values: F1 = 21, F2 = 1.041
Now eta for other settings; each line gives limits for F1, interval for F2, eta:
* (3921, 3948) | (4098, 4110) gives 19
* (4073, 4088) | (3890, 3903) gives 10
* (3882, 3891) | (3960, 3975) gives 6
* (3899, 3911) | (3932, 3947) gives 8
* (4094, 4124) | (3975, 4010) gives 19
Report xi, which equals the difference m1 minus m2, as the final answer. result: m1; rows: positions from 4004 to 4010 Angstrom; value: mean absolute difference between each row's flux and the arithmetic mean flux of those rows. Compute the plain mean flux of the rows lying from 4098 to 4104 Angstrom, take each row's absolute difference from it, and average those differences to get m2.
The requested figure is -1.2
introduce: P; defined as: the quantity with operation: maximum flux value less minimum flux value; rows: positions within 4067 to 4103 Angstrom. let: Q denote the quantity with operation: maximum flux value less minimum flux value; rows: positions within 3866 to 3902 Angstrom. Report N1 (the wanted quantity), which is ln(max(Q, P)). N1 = 2.7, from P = 5.5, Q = 14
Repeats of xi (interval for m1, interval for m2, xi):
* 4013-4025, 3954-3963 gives 0.4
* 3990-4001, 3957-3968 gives 0.0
